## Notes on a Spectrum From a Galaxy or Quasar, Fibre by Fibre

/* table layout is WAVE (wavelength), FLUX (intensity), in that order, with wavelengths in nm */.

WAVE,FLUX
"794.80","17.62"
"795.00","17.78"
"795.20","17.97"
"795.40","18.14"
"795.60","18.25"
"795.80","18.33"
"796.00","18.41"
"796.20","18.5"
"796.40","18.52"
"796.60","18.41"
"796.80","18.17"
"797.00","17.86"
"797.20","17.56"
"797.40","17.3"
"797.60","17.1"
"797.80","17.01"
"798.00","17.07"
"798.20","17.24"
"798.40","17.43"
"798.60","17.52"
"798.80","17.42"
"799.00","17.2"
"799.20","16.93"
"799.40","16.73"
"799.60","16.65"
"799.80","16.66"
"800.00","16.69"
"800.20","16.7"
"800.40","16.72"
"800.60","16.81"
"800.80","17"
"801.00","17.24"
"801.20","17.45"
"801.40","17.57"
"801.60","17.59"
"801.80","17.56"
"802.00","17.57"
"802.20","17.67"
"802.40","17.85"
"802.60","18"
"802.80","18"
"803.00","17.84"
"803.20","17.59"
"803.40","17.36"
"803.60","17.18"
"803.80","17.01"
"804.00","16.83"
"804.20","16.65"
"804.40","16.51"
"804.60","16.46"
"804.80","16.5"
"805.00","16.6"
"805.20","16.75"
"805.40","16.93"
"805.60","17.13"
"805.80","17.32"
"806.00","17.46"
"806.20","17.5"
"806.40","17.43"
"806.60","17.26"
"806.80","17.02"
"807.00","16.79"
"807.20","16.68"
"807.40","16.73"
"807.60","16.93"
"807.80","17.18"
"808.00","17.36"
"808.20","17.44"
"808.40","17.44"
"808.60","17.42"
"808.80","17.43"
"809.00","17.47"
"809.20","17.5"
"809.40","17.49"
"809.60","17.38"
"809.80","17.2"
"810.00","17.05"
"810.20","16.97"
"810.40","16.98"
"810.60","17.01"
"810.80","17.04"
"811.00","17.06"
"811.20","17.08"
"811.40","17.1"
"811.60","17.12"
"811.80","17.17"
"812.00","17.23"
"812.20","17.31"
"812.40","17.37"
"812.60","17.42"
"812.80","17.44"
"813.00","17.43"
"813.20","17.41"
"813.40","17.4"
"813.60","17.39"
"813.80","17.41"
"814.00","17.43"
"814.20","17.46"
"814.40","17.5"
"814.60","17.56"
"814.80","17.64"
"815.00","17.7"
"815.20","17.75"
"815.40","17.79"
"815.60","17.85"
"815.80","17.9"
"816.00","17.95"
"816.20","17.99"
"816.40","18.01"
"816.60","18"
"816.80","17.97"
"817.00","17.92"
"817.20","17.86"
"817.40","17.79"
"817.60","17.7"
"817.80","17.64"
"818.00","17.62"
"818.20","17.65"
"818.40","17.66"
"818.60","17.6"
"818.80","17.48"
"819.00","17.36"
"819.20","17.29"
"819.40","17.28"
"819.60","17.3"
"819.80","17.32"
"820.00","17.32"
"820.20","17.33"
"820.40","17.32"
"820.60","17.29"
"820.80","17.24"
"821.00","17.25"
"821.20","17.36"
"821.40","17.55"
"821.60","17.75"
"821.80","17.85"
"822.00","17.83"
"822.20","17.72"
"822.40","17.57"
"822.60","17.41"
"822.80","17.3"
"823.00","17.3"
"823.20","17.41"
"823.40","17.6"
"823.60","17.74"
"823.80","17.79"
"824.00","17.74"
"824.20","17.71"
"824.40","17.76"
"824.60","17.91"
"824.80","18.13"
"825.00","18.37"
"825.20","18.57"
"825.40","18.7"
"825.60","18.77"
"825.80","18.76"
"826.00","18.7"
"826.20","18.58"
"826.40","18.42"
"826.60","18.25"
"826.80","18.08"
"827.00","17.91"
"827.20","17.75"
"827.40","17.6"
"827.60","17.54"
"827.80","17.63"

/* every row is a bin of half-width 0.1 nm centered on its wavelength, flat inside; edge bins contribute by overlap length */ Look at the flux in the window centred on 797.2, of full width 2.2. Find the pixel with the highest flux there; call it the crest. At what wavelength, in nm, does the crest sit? 796.40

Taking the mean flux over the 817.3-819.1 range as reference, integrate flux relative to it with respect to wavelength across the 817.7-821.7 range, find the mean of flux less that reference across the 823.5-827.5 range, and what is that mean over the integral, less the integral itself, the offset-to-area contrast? -3.82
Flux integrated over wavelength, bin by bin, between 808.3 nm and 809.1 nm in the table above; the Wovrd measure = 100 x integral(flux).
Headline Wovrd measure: 1395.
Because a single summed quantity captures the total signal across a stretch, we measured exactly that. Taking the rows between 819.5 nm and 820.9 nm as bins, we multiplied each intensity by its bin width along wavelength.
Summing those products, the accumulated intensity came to 24.2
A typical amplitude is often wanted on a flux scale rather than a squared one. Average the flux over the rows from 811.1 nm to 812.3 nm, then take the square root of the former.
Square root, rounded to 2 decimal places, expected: 4.14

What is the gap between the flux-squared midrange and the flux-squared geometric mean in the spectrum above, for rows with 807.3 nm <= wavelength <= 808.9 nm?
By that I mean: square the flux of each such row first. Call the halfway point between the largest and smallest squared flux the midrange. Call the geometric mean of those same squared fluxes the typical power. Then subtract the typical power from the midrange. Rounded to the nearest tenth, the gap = -5.2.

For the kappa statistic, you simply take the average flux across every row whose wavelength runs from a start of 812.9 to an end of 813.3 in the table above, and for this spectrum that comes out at 17.4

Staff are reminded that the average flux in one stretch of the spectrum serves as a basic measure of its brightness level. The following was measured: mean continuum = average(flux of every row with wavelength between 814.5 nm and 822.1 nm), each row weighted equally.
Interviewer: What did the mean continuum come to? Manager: 17.6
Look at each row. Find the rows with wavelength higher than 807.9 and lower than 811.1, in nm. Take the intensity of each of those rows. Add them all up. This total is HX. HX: 276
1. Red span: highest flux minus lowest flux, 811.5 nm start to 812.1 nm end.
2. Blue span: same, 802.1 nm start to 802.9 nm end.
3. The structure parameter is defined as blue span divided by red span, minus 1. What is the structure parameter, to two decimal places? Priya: 2.00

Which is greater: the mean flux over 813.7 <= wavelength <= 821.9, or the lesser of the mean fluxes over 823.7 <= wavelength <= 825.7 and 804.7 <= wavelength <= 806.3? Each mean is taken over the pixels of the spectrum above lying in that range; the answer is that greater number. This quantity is 17.6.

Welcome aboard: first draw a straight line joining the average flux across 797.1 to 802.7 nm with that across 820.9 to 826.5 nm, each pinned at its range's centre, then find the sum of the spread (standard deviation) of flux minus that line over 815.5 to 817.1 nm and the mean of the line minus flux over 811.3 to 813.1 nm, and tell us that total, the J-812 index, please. 0.34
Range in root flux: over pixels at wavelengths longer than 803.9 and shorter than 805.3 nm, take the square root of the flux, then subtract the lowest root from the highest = 0.045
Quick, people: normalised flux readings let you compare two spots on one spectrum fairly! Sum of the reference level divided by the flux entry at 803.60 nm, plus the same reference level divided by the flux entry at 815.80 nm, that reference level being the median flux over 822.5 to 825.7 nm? 2.02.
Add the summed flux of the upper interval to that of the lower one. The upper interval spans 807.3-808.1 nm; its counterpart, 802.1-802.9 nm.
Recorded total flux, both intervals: 140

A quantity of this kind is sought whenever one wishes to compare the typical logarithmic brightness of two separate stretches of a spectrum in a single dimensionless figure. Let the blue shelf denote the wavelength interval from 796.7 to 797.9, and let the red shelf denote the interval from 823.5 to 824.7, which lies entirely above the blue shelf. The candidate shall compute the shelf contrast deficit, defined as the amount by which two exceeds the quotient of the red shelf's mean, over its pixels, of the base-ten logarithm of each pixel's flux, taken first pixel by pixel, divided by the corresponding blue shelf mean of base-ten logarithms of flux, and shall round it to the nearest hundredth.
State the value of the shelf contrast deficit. 0.99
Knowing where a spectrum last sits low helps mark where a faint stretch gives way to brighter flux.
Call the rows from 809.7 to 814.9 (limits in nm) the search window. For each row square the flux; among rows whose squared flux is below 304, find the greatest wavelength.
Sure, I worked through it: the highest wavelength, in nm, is 814.00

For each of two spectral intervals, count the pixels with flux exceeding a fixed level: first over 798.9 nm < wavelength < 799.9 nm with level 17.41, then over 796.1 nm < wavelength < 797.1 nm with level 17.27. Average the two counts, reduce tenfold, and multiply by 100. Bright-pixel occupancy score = 25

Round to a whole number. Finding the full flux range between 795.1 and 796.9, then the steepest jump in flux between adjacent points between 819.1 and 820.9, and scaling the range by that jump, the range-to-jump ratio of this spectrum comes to 11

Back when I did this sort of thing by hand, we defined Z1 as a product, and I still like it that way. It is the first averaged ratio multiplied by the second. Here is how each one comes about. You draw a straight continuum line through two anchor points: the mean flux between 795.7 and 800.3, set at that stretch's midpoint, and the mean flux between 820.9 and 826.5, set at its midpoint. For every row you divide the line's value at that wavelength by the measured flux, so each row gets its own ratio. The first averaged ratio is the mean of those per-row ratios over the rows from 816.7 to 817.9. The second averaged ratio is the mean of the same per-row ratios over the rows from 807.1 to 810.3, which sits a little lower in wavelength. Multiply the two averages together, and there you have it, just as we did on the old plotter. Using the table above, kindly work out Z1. 1.02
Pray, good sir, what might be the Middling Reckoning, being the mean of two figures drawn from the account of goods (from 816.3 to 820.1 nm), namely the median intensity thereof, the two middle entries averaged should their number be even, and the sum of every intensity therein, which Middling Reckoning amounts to 176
